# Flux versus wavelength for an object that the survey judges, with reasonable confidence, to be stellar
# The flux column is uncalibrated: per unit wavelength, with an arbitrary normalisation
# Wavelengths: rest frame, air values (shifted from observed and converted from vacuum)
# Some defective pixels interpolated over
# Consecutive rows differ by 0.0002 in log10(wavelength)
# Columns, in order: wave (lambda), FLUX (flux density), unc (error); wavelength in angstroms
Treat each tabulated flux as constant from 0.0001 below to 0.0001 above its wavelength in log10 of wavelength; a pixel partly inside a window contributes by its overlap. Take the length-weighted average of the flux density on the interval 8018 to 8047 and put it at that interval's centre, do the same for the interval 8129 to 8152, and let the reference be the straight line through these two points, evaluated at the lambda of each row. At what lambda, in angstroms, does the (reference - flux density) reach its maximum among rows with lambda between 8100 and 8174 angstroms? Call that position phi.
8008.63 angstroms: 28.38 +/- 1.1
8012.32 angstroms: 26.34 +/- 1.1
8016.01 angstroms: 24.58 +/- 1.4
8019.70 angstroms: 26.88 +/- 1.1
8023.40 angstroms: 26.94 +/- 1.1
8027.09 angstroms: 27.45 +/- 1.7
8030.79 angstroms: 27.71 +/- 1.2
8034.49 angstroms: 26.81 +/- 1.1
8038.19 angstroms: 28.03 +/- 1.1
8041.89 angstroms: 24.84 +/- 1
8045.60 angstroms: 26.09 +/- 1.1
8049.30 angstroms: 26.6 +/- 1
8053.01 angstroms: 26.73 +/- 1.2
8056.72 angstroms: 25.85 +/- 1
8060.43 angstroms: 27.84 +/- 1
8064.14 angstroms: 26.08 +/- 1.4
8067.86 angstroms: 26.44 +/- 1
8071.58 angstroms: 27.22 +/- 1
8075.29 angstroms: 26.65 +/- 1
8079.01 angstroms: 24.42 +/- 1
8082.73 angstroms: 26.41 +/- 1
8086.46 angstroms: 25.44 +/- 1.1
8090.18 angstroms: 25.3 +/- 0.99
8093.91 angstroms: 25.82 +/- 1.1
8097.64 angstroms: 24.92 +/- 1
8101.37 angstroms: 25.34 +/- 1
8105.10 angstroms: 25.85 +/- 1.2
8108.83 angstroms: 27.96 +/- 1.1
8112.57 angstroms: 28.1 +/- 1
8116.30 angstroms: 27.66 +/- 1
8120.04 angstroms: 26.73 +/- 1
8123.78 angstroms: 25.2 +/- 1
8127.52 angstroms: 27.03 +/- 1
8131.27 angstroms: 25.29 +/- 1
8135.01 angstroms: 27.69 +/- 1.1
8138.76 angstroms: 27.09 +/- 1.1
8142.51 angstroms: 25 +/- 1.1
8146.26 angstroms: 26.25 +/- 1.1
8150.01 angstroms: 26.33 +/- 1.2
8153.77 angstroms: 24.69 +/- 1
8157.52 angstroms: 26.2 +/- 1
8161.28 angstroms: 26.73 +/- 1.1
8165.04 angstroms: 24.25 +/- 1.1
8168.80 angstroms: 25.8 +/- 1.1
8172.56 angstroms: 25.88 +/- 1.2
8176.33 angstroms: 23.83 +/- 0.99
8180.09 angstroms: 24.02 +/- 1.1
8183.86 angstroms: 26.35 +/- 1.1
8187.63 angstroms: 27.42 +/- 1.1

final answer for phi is 8165.04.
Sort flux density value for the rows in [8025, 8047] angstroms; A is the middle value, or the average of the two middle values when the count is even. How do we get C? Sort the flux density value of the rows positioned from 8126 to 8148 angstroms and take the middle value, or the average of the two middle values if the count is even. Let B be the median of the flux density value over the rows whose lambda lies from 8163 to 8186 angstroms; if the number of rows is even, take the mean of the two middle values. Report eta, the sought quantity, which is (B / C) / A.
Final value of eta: 0.0346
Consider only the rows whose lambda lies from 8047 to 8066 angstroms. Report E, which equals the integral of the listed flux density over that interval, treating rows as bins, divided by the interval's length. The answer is 26.6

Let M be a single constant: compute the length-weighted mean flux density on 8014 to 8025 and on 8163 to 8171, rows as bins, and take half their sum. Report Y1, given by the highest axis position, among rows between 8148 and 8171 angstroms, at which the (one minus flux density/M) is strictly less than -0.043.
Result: 8161.28 angstroms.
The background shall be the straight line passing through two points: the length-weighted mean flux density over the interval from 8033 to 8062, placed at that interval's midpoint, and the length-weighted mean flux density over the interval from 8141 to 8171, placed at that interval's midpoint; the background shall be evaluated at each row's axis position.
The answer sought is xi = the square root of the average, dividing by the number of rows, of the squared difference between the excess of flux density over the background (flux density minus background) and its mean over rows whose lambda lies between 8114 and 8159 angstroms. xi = 0.95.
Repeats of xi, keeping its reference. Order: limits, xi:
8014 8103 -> 0.95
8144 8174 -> 0.79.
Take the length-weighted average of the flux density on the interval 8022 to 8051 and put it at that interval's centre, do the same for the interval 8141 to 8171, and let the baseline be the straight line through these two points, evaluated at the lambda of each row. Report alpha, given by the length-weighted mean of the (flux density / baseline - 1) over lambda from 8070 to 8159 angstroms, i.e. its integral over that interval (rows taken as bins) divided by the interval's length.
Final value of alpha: 0.005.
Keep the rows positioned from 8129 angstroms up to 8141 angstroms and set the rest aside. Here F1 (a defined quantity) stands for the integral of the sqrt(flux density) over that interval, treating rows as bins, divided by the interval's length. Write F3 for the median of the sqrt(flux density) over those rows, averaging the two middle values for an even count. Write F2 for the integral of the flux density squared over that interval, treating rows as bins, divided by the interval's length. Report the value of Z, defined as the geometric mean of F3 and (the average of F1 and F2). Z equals 43.2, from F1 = 5.16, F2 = 711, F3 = 5.20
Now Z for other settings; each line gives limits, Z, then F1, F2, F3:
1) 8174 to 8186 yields 39.1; 4.98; 618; 4.90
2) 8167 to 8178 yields 40.3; 5.02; 635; 5.08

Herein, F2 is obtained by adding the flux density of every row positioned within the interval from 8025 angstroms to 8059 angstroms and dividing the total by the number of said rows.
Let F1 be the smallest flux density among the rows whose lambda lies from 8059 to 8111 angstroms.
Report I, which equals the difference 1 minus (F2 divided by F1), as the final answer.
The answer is -0.093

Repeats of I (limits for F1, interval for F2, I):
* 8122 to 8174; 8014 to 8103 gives -0.083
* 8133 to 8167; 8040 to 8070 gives -0.085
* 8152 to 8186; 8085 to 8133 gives -0.100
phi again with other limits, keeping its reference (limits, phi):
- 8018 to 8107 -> 8079.01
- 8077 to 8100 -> 8079.01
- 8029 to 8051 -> 8041.89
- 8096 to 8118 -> 8097.64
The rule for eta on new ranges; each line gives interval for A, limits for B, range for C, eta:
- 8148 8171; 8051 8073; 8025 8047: 0.0377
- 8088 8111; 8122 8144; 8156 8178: 0.0396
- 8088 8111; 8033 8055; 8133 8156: 0.0397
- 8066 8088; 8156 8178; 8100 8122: 0.0360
